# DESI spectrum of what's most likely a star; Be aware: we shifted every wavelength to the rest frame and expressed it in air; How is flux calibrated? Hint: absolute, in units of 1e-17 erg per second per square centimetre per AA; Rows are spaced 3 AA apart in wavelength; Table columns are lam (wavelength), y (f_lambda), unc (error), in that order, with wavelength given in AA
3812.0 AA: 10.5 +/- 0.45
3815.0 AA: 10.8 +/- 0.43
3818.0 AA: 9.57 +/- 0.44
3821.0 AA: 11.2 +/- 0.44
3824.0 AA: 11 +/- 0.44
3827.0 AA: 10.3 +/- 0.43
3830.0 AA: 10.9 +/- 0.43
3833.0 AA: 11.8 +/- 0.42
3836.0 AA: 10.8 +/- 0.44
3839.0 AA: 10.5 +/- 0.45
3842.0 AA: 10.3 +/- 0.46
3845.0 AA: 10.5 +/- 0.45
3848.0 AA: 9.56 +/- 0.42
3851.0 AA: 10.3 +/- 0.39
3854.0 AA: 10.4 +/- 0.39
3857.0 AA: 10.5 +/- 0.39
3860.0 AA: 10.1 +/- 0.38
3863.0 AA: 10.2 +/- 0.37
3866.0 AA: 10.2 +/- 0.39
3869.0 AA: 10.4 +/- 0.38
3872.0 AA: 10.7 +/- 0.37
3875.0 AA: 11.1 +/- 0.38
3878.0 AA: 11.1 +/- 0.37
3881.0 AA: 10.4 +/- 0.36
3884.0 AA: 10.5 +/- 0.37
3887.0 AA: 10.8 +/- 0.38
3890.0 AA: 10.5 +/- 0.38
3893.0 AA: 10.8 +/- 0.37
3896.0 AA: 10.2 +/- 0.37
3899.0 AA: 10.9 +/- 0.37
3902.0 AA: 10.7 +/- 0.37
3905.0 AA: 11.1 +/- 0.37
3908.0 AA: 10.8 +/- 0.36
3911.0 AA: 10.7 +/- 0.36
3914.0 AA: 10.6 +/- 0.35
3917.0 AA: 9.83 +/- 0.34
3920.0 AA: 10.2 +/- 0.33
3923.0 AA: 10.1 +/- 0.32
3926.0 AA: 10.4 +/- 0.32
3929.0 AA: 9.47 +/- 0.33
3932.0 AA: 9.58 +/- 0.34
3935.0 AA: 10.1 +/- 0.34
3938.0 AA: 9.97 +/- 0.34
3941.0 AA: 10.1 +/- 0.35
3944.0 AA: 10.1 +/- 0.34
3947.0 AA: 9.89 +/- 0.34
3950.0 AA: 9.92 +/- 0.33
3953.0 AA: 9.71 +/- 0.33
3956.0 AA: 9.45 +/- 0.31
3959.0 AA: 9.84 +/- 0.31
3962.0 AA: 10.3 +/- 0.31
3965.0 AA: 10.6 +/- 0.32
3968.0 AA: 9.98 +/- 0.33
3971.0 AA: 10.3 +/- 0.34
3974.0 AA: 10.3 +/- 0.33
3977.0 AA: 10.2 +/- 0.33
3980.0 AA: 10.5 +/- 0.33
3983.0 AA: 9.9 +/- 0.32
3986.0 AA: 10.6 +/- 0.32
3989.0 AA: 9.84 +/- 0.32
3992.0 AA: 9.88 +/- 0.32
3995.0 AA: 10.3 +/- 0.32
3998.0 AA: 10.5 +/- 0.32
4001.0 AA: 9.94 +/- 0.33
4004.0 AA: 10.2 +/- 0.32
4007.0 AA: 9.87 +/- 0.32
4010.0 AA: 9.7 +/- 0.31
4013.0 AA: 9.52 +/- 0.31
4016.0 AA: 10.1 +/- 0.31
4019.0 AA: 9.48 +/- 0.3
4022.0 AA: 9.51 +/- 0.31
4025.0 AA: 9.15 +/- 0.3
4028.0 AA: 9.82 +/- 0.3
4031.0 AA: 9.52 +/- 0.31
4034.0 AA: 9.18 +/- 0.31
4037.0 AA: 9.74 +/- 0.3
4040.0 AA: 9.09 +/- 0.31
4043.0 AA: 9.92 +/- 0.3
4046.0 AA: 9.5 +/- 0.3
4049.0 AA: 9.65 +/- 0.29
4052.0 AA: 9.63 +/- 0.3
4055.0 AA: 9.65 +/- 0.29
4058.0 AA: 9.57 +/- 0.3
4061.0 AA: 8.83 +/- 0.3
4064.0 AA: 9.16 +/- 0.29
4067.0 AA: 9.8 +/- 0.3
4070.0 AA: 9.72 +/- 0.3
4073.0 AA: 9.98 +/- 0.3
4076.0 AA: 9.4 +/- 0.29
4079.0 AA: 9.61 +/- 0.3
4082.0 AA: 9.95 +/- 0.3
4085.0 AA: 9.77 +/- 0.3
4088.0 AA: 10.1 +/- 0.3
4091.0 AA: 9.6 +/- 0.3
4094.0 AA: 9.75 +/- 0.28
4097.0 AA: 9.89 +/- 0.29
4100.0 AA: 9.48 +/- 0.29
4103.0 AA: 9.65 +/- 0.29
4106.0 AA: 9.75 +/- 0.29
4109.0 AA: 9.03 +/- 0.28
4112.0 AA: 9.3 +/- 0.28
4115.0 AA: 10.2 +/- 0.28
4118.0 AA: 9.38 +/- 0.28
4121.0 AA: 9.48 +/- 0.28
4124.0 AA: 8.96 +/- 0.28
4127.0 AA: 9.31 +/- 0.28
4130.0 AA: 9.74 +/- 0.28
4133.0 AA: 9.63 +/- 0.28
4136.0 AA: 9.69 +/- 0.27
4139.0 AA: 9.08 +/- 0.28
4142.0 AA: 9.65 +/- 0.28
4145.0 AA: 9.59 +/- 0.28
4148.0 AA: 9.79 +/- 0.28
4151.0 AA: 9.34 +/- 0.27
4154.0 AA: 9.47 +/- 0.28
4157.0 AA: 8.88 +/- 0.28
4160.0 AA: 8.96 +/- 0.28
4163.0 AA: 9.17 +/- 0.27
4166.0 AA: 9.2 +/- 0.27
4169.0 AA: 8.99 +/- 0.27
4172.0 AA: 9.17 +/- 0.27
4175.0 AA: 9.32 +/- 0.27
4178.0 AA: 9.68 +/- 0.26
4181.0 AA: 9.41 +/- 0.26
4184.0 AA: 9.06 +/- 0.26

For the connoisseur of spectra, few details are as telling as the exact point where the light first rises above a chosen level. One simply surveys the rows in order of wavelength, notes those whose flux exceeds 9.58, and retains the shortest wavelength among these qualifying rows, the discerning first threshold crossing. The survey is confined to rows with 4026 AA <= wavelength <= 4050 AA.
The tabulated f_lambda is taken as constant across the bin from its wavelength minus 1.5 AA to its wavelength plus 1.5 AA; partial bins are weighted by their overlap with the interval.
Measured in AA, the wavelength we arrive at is 4028.0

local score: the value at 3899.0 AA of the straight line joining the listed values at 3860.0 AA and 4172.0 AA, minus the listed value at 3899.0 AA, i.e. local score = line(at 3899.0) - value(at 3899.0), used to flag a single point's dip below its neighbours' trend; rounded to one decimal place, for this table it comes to -0.9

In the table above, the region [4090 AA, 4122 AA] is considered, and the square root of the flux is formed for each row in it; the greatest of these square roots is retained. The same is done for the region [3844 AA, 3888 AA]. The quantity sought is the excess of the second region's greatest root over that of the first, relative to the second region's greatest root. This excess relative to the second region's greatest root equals 0.041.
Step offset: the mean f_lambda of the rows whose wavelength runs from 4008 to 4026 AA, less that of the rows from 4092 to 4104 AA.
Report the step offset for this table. -0.1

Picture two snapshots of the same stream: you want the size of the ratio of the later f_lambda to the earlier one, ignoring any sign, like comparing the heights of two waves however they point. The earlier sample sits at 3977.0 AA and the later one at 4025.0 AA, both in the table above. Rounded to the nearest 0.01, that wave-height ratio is 0.90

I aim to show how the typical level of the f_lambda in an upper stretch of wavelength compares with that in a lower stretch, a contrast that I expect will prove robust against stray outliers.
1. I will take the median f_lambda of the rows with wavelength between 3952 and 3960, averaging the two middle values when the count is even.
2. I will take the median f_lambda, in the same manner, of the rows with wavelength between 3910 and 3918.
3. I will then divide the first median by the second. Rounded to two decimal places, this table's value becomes 0.92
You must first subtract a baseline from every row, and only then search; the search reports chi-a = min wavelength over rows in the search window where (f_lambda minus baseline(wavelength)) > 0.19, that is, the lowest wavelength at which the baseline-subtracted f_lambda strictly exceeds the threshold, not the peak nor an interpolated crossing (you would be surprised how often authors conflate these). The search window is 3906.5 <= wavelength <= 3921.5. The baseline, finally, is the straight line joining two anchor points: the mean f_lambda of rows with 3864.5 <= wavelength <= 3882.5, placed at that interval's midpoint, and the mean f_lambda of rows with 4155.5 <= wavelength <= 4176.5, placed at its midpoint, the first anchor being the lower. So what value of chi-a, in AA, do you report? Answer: 3908.0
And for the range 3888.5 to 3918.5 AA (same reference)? 3893.0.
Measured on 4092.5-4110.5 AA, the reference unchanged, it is 4094.0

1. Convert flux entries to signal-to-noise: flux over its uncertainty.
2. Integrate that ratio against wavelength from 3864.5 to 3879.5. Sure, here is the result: 425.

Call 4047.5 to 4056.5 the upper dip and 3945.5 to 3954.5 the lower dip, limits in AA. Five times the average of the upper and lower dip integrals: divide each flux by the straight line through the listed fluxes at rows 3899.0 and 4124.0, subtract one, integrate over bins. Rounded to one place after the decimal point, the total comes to -1.2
